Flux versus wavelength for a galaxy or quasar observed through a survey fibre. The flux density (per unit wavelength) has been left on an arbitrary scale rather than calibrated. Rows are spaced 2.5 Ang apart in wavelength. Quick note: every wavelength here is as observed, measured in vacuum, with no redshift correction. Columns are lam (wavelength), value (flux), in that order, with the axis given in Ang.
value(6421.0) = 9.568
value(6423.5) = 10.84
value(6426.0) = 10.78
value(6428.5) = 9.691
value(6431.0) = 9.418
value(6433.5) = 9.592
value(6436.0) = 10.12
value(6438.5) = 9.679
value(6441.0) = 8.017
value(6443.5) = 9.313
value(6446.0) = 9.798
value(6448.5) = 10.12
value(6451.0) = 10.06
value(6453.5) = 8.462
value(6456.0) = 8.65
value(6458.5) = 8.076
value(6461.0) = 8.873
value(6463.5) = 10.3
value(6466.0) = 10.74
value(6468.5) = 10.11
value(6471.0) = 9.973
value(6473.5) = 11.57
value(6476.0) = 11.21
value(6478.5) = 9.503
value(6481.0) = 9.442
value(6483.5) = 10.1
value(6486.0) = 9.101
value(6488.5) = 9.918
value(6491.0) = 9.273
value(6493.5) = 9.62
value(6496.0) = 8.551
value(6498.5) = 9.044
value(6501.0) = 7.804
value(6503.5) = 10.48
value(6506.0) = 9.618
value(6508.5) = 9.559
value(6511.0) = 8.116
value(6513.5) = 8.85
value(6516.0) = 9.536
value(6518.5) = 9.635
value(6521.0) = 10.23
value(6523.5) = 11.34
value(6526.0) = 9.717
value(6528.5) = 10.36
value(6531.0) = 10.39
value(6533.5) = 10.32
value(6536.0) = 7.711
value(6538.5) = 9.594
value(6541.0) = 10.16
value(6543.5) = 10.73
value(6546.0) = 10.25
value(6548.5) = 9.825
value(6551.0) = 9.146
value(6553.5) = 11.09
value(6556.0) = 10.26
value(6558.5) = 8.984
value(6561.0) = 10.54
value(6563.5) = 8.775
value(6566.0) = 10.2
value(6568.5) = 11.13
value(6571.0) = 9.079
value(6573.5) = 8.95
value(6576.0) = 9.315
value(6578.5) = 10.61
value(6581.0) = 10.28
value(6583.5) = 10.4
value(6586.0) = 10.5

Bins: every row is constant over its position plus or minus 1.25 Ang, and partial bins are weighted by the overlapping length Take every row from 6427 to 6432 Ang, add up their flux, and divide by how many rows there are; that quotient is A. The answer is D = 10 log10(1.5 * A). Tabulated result 11.6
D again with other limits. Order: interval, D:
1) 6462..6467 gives 12.0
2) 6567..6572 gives 11.8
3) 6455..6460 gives 11.0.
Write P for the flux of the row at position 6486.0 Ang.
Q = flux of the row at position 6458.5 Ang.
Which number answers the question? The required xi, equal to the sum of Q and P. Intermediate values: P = 9.101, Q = 8.076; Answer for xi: 17.2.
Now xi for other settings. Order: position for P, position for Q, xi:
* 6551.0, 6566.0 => 19.3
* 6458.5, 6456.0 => 16.7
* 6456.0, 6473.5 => 20.2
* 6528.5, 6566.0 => 20.6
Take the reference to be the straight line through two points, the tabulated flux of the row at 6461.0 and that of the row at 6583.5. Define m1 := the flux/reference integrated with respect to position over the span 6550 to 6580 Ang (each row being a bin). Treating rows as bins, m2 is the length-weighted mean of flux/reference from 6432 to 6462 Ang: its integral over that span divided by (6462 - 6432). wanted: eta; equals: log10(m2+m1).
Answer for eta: 1.479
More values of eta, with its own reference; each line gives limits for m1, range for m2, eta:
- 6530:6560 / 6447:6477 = 1.491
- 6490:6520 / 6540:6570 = 1.481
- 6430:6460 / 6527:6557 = 1.520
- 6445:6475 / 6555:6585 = 1.531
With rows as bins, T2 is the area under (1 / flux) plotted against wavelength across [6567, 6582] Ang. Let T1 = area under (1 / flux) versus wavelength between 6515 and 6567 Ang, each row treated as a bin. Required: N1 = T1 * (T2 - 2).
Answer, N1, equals -2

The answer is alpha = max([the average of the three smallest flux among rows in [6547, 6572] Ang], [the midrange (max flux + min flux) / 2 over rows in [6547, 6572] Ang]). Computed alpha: 10.0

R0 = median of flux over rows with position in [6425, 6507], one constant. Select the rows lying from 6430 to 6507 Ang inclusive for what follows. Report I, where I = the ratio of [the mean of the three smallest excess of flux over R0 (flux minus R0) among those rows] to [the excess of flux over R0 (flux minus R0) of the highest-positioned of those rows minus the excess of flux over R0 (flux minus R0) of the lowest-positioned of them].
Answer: -8.3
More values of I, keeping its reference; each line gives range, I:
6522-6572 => 0.5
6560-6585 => 4.9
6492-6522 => -2.4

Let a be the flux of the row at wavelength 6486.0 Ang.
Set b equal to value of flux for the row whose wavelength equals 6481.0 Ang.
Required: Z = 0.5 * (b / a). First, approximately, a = 9.101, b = 9.442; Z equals 0.52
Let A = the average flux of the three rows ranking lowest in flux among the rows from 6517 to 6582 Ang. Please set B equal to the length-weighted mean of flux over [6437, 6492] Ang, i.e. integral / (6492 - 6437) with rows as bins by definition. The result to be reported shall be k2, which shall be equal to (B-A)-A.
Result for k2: -7.3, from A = 8.5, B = 9.7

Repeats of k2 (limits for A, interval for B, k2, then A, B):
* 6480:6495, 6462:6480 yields -8.1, 9.3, 10.4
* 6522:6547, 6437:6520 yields -8.5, 9.0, 9.5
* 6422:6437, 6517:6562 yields -9.1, 9.6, 10.0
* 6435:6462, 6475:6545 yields -6.7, 8.2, 9.6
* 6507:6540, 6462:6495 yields -6.4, 8.2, 10.0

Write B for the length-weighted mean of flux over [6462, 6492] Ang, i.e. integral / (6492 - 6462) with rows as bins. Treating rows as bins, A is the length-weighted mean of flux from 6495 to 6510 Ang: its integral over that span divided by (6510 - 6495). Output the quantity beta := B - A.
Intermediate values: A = 9.17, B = 10.1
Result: 0.9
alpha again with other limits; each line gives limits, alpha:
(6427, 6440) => 9.8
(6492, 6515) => 9.1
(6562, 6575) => 10.0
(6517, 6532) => 10.5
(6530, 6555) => 9.4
